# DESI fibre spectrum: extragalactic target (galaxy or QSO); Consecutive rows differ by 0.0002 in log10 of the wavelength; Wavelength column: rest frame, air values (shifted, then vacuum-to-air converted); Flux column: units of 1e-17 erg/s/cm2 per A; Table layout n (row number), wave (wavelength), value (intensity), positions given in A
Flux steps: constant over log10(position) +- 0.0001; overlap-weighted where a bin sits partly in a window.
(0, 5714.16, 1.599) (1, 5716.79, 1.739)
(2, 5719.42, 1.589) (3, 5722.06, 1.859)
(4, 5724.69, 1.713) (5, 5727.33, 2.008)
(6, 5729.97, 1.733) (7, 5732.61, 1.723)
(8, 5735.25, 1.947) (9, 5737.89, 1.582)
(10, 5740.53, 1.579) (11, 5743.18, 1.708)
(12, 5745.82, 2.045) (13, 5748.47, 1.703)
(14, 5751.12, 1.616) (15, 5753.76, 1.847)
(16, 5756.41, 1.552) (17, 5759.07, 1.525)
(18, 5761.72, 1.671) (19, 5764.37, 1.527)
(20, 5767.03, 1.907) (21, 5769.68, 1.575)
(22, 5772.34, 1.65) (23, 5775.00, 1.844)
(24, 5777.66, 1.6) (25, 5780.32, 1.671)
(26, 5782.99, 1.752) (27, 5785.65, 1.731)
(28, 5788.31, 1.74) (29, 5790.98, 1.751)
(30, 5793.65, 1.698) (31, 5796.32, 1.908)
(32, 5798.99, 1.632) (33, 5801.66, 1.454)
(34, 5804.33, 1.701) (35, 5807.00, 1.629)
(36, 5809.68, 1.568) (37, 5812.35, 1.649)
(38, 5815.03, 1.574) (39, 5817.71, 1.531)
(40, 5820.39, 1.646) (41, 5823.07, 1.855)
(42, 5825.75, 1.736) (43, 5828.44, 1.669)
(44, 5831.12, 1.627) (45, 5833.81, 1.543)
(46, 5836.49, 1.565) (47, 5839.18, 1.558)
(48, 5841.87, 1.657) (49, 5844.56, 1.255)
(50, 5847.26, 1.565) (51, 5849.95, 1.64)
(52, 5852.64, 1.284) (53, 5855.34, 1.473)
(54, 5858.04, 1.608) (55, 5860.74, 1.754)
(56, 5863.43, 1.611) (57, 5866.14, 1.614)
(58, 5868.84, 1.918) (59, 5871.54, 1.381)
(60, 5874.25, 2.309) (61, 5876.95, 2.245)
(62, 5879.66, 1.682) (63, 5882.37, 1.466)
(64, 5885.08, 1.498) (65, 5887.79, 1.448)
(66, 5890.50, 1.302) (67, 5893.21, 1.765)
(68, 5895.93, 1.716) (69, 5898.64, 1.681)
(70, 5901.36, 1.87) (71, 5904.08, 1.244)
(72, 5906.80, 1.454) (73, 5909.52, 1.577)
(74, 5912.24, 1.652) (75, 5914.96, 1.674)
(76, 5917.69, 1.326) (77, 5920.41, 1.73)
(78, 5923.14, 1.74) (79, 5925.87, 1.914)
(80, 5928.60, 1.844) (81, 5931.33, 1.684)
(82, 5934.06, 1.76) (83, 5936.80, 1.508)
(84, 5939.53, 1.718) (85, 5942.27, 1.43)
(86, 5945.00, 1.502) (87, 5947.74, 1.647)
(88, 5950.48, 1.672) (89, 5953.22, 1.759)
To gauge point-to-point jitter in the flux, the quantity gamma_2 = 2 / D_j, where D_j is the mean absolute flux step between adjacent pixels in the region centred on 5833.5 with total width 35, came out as 15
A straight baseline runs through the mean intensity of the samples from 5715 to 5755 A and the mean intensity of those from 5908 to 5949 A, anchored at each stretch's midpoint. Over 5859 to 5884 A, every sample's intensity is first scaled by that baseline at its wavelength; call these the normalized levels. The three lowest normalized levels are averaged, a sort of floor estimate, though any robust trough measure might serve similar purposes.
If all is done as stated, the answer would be 0.885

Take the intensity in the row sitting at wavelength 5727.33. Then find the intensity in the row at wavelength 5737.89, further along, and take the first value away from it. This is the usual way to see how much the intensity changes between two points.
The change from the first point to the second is -0.43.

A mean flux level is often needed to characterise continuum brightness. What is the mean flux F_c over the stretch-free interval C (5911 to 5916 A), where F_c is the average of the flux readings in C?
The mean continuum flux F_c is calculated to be 1.7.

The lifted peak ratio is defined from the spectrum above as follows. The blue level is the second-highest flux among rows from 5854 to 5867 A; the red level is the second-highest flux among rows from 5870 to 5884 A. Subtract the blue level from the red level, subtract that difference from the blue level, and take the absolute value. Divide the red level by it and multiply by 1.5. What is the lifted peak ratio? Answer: 3.4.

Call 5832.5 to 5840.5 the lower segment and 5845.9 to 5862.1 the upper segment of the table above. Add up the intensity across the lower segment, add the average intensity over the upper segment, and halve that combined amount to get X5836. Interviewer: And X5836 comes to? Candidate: 3.1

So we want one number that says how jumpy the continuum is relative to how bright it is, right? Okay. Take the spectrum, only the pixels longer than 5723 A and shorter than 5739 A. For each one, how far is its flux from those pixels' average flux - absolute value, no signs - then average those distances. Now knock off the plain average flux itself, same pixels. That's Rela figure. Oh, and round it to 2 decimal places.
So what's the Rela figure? -1.66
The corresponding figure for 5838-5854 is -1.34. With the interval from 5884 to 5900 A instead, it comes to -1.42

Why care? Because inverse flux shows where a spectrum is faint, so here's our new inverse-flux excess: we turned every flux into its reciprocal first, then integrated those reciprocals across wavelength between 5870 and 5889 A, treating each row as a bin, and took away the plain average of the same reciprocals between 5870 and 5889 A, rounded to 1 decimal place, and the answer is 10.9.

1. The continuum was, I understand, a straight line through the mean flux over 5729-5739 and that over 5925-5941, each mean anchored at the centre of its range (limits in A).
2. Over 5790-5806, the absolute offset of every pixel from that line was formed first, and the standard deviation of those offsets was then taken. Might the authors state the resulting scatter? 0.10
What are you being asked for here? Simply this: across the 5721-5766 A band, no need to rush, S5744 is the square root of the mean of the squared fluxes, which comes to 1.73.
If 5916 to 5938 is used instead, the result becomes 1.70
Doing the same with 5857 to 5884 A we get 1.78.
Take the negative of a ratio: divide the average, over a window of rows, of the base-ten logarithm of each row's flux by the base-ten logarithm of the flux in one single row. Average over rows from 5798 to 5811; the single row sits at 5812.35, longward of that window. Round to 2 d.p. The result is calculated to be -0.93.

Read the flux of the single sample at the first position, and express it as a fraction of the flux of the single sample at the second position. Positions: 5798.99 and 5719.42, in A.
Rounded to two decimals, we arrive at 1.03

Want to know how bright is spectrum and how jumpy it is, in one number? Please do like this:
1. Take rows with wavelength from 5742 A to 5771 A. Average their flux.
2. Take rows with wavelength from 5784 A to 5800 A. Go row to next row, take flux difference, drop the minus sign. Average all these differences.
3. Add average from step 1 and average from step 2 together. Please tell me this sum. 1.81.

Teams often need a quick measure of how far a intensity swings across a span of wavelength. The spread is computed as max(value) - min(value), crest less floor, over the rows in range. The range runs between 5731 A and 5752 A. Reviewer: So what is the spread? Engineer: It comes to 0.466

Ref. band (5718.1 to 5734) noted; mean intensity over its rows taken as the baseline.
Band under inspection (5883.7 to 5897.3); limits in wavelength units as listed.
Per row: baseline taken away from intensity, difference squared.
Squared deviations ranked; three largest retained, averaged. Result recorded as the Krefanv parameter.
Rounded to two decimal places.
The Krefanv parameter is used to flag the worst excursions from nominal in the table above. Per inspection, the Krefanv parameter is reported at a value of 0.13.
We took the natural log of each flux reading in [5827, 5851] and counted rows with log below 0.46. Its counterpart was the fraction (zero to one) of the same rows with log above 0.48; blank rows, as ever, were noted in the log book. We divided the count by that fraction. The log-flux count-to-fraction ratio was 11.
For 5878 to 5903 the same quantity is 7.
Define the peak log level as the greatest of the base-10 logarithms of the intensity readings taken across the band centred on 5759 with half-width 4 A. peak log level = 0.223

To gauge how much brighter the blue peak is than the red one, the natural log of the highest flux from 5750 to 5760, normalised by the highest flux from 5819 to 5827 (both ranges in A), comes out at 0.00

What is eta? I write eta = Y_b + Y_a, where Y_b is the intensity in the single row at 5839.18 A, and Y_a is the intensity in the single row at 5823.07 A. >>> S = 3.41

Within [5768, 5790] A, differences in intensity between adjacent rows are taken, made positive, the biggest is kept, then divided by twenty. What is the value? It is 0.012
